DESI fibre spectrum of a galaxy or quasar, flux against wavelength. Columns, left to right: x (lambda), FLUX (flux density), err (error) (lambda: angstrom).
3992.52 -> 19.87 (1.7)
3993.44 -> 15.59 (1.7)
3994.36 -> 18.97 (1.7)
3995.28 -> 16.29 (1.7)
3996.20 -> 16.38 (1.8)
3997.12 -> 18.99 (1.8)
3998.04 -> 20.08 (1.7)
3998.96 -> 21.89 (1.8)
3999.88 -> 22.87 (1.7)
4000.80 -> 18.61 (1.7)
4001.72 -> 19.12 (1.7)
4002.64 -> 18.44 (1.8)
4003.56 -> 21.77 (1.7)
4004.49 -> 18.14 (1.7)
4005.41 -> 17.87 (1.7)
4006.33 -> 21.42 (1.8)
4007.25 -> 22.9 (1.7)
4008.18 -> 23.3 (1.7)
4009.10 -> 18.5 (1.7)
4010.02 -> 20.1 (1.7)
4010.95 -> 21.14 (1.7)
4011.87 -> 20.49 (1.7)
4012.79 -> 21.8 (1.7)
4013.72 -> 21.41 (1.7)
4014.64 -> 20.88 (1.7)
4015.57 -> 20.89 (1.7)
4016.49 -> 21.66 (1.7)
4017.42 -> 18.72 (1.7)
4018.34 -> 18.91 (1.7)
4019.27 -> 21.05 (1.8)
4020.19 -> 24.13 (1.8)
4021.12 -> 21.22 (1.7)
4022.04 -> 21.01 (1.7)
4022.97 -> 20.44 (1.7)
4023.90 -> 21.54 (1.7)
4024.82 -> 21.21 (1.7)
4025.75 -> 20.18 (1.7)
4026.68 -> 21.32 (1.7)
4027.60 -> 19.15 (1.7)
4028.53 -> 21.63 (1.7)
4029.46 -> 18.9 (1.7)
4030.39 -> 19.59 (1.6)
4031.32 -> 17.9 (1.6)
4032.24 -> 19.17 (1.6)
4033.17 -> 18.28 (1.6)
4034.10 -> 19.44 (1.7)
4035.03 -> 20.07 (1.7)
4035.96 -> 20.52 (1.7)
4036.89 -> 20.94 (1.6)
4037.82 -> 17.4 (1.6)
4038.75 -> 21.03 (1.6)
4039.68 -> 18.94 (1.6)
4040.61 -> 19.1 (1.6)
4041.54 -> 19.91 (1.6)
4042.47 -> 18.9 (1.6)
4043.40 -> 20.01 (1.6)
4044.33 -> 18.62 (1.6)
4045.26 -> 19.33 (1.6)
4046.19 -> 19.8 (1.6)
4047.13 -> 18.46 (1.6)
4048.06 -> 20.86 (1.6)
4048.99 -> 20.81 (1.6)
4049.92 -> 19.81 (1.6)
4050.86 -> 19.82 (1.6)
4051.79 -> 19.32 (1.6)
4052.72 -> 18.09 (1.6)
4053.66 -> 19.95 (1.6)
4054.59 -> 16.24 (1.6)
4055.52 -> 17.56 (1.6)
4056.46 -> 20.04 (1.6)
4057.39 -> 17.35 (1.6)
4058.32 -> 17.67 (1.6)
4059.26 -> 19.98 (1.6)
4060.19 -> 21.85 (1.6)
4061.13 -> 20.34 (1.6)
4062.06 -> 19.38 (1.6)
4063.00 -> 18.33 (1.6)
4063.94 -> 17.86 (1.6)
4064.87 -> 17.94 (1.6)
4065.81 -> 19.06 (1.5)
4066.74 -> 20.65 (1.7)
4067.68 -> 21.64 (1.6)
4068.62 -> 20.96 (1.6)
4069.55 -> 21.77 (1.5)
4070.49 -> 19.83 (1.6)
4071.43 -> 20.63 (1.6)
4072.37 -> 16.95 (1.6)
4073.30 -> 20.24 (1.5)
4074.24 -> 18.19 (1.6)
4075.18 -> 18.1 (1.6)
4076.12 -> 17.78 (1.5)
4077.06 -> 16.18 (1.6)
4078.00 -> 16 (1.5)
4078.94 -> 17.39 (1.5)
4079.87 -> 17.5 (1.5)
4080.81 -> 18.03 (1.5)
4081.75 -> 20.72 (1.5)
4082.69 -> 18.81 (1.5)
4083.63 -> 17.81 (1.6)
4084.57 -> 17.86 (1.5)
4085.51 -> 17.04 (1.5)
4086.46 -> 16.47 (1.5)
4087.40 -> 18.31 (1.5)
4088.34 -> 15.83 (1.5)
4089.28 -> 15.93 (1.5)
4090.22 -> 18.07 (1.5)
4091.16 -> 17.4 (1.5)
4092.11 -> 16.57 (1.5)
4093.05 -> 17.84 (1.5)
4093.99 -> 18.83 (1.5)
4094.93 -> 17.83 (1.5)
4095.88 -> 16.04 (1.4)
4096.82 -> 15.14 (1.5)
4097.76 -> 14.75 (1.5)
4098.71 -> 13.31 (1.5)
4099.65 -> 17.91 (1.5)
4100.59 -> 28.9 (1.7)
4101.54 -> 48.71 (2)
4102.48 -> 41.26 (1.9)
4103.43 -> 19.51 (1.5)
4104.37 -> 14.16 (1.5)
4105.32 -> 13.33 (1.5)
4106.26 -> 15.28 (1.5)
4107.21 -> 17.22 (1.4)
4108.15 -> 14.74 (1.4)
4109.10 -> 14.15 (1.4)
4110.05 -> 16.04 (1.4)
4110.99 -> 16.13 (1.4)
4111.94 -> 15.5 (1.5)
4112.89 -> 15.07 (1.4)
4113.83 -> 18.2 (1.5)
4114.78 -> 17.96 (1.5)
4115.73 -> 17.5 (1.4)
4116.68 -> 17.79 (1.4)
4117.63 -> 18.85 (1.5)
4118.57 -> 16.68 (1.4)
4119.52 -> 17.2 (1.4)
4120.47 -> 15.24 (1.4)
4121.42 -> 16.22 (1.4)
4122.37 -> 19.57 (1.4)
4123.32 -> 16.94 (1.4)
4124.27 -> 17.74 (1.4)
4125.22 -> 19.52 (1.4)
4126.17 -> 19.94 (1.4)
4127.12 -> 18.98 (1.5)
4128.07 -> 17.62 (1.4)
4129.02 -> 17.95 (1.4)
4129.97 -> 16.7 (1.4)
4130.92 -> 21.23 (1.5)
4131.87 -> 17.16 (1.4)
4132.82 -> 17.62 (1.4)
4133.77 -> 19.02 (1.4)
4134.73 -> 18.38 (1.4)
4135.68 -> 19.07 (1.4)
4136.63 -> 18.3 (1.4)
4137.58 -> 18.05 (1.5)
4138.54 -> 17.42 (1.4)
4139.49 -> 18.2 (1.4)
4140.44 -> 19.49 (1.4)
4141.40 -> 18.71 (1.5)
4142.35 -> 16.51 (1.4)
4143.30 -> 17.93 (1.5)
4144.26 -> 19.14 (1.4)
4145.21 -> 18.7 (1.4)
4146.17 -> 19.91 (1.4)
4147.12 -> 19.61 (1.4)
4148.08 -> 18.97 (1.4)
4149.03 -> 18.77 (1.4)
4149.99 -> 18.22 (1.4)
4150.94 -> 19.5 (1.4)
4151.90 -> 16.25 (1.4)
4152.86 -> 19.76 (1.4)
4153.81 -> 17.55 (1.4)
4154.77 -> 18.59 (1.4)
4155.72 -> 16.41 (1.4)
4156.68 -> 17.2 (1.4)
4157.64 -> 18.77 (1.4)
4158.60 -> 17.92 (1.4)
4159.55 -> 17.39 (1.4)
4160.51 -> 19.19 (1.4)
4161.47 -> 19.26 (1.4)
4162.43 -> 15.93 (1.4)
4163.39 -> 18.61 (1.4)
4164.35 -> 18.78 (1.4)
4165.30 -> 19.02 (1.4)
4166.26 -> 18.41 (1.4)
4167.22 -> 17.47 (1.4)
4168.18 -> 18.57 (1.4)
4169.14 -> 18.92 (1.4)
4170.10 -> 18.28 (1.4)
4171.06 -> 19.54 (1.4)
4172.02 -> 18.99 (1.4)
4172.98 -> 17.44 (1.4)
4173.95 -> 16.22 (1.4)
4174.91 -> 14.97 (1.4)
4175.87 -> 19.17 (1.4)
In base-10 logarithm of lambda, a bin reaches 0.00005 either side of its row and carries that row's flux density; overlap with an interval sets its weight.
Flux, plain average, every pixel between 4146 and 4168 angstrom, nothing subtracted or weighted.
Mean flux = 18.3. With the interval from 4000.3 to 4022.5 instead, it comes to 20.6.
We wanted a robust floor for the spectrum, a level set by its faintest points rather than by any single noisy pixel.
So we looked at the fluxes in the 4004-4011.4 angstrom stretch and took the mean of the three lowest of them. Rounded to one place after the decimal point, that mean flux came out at 18.2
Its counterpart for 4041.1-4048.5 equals 18.7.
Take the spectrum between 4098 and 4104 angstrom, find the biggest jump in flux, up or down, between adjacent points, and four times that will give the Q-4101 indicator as 87.0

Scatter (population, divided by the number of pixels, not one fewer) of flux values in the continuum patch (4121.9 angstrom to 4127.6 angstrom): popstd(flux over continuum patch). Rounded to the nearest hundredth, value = 1.08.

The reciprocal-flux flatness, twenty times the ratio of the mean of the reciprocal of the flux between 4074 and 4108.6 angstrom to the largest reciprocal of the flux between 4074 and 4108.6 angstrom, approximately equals 15.2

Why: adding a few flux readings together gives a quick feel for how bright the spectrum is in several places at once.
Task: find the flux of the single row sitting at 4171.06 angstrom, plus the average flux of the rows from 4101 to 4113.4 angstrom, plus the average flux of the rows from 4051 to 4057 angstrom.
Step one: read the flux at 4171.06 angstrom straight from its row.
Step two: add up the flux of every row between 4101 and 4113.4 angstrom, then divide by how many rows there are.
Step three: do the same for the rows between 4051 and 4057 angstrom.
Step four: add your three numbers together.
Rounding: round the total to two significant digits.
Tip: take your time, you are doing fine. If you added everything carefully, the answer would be 58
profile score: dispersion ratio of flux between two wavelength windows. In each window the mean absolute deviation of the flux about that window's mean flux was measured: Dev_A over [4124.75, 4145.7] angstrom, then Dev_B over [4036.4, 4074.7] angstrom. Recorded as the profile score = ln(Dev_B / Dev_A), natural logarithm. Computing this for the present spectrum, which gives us 0.29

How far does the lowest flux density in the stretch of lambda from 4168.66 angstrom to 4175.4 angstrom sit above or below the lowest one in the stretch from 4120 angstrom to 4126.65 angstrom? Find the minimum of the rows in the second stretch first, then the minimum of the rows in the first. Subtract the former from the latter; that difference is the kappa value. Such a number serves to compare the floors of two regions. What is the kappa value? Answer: -0.27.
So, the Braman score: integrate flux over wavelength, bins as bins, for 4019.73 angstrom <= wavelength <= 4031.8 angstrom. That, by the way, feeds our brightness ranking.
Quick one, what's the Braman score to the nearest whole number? 249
